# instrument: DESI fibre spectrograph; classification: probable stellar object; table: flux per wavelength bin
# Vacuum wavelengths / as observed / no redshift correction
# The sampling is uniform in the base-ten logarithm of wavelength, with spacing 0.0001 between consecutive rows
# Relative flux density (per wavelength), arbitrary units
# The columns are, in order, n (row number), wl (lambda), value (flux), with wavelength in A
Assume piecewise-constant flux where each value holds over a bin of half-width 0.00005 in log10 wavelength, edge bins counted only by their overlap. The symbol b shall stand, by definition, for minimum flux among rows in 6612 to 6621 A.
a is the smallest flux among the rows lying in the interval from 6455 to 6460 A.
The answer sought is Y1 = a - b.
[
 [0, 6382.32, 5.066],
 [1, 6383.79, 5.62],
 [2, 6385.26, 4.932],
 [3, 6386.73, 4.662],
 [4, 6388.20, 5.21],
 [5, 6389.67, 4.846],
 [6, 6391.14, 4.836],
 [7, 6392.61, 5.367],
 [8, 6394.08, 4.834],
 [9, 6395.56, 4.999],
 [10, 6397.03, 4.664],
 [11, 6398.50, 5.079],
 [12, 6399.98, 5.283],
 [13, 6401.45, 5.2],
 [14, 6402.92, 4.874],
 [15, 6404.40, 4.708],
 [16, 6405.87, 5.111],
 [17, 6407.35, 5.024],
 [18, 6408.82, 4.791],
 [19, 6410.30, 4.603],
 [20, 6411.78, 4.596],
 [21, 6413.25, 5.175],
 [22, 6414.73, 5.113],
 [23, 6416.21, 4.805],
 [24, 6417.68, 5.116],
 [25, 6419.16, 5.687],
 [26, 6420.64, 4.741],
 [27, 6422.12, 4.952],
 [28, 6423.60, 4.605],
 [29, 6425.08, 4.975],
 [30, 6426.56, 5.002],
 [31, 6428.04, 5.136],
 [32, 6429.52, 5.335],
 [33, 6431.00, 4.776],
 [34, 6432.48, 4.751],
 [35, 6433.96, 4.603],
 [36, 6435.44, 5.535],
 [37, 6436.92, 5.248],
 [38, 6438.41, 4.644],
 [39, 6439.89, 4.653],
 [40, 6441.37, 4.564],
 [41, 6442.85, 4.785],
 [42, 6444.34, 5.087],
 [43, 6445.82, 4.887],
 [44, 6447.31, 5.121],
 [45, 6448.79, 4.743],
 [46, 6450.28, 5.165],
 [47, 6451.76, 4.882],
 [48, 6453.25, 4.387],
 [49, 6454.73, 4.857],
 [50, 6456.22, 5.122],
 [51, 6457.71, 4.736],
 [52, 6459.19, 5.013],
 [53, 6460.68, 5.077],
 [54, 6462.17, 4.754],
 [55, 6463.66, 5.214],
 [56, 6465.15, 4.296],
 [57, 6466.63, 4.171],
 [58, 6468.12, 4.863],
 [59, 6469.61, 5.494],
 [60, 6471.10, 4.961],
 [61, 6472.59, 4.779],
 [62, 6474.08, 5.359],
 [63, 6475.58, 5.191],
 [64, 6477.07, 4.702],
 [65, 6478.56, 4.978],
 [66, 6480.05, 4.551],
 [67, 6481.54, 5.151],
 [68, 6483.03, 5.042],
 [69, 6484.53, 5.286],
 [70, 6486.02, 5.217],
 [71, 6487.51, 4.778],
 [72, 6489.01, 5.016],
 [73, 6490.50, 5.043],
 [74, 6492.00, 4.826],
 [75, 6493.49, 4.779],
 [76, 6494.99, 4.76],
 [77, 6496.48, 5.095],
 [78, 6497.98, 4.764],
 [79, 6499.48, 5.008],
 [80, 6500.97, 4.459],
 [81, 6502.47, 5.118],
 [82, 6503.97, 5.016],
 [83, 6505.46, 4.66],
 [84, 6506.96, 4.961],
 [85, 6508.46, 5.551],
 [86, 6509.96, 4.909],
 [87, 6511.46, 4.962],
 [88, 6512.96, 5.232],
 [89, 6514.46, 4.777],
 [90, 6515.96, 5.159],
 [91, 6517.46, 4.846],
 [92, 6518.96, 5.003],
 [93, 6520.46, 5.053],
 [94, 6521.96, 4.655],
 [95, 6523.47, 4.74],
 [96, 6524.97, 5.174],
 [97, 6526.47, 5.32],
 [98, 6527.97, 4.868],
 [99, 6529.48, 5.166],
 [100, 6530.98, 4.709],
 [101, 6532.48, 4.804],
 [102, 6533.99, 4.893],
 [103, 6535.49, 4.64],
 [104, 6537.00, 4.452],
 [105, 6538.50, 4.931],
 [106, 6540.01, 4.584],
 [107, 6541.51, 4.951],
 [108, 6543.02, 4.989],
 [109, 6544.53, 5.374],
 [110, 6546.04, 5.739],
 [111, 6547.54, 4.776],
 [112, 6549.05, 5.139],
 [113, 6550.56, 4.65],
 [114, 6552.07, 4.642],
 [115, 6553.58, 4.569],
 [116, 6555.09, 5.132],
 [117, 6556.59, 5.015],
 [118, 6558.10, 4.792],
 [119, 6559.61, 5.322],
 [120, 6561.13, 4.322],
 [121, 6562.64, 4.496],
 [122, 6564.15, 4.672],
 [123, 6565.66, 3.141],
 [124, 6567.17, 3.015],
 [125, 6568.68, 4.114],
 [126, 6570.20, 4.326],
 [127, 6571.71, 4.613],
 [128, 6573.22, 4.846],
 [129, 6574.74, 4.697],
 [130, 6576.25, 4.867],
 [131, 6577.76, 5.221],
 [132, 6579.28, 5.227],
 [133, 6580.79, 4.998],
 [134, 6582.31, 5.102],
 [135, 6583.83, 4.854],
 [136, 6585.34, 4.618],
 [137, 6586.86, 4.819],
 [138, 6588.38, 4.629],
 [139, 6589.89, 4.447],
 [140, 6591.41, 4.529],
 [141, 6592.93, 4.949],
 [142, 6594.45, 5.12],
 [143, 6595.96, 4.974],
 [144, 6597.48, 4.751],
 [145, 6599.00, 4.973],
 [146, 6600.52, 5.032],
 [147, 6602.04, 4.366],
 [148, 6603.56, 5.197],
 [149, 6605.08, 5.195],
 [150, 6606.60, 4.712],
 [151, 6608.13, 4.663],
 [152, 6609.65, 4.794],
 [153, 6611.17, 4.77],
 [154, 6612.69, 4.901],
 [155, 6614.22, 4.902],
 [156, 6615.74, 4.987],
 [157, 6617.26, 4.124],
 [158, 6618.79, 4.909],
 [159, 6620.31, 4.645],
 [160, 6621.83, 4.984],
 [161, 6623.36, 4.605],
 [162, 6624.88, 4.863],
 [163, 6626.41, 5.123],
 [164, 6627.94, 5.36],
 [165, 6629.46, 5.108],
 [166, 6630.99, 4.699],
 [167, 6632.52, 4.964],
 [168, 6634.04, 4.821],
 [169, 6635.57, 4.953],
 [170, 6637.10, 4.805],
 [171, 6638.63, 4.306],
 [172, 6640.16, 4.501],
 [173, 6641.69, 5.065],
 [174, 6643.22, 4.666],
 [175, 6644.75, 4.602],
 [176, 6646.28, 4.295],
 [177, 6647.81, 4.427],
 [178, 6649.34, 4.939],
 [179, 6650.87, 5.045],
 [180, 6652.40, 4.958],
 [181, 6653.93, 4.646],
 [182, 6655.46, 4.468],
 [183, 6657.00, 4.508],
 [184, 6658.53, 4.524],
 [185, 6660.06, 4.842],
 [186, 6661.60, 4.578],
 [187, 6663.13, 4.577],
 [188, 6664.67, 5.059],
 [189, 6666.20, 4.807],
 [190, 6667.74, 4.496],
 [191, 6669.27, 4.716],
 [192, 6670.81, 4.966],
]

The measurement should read 0.6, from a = 4.736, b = 4.124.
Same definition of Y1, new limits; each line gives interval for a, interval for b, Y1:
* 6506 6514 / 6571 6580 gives 0.3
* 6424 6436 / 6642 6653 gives 0.3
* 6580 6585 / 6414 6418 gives 0.0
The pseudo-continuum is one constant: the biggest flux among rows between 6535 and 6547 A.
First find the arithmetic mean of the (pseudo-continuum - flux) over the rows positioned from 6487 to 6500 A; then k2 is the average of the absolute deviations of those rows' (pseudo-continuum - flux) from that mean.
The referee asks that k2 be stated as 0.13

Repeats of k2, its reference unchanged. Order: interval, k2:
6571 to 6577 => 0.10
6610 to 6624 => 0.20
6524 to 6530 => 0.13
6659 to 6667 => 0.16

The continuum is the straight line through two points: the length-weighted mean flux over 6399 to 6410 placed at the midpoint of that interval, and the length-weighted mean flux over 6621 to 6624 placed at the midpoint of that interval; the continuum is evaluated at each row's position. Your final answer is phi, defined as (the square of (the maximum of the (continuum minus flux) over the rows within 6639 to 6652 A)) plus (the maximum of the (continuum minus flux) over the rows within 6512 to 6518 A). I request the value 0.35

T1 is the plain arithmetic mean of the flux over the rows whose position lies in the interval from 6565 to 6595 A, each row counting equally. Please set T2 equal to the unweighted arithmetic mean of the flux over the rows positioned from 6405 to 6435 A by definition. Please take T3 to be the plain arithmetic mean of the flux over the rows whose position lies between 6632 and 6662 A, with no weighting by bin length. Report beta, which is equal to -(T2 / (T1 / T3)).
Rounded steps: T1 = 4.61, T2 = 4.94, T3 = 4.70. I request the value -5.04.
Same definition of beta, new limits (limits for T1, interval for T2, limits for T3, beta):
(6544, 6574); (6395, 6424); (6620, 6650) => -5.12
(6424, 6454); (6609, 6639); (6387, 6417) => -4.87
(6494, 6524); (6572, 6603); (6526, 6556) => -4.83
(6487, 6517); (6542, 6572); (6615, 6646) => -4.51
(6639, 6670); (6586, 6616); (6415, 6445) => -5.11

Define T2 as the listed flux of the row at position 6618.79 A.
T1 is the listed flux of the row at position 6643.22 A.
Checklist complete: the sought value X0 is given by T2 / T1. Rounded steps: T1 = 4.666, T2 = 4.909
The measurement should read 1.05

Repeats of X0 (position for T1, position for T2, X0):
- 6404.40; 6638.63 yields 0.91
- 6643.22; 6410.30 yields 0.99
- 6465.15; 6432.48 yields 1.11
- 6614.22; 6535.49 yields 0.95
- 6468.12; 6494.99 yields 0.98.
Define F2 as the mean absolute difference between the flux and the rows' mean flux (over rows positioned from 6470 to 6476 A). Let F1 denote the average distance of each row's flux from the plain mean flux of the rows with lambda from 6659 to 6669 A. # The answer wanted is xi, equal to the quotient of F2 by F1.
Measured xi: 1.15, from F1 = 0.18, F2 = 0.20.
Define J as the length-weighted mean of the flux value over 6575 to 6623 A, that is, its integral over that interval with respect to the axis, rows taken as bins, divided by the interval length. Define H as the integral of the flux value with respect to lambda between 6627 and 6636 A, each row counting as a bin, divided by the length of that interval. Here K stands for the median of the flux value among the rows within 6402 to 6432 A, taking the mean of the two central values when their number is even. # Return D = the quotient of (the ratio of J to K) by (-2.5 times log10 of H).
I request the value -0.559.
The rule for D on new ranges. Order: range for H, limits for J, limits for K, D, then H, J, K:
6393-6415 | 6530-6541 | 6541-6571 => -0.578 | 4.94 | 4.73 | 4.72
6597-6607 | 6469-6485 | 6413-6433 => -0.585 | 4.90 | 5.04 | 4.99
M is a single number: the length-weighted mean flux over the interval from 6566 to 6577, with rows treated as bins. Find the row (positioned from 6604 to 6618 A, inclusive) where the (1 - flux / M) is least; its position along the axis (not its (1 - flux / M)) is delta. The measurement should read 6605.08 A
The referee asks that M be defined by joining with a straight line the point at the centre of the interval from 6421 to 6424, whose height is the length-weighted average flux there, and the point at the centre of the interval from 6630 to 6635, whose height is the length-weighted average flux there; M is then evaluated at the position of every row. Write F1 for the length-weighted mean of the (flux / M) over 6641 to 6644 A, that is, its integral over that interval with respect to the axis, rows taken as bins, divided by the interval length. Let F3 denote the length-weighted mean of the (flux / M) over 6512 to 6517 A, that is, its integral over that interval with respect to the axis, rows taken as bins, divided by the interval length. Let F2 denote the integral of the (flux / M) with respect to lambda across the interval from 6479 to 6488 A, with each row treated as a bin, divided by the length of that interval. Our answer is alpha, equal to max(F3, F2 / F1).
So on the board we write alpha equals 1.05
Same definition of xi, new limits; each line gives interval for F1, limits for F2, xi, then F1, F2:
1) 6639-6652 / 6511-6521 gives 0.51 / 0.24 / 0.12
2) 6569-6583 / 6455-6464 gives 0.70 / 0.23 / 0.16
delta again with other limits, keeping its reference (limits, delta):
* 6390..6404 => 6392.61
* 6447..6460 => 6450.28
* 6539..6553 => 6546.04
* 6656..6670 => 6664.67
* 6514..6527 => 6526.47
